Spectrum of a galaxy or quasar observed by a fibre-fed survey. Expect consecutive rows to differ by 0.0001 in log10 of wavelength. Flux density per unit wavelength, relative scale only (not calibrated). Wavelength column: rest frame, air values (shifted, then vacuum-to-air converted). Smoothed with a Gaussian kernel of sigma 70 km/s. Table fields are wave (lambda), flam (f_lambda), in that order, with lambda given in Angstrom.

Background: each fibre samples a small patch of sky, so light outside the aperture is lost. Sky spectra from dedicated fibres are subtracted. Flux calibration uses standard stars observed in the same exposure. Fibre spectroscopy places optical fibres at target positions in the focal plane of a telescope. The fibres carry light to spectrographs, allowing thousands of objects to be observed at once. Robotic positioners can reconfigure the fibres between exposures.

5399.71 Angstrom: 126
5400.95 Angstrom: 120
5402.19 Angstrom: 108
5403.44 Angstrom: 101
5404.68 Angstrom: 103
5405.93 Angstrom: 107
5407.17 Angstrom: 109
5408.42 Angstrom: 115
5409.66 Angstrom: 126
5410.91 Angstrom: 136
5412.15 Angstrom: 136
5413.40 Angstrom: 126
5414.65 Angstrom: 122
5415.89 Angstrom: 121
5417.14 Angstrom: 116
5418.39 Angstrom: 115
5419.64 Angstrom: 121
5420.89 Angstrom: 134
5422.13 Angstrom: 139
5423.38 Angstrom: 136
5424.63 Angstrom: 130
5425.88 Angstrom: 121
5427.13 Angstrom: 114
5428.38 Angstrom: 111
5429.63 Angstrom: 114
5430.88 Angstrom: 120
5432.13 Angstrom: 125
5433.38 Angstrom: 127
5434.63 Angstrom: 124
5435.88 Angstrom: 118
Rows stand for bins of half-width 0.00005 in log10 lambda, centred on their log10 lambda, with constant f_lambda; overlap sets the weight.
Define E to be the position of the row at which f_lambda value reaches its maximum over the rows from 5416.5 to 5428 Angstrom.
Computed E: 5422.13 Angstrom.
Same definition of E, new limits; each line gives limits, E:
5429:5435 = 5433.38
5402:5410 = 5409.66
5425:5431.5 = 5425.88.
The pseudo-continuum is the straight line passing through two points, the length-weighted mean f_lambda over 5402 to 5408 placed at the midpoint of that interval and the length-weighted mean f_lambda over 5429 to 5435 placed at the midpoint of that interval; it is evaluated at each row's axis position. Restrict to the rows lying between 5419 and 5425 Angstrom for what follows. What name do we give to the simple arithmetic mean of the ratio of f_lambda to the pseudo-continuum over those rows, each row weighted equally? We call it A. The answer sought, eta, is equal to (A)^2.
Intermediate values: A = 1.14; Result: 1.29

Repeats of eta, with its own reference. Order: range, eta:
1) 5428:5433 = 0.94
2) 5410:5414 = 1.46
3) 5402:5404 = 1.00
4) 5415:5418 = 1.11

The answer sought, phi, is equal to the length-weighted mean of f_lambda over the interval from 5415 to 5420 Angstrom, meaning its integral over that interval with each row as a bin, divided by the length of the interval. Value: 118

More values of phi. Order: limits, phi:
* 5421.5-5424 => 138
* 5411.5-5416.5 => 126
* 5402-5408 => 106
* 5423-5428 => 124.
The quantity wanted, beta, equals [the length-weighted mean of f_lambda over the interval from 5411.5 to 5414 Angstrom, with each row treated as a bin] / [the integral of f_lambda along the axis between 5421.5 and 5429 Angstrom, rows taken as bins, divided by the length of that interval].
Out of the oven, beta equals 1.05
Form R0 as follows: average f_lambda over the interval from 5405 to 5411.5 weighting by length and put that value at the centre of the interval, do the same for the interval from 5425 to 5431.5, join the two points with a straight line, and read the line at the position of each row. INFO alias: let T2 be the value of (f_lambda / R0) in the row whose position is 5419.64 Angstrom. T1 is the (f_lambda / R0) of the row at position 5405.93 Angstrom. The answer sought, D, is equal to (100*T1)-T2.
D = 90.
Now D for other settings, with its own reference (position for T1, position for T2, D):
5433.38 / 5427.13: 108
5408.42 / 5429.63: 97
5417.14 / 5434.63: 98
